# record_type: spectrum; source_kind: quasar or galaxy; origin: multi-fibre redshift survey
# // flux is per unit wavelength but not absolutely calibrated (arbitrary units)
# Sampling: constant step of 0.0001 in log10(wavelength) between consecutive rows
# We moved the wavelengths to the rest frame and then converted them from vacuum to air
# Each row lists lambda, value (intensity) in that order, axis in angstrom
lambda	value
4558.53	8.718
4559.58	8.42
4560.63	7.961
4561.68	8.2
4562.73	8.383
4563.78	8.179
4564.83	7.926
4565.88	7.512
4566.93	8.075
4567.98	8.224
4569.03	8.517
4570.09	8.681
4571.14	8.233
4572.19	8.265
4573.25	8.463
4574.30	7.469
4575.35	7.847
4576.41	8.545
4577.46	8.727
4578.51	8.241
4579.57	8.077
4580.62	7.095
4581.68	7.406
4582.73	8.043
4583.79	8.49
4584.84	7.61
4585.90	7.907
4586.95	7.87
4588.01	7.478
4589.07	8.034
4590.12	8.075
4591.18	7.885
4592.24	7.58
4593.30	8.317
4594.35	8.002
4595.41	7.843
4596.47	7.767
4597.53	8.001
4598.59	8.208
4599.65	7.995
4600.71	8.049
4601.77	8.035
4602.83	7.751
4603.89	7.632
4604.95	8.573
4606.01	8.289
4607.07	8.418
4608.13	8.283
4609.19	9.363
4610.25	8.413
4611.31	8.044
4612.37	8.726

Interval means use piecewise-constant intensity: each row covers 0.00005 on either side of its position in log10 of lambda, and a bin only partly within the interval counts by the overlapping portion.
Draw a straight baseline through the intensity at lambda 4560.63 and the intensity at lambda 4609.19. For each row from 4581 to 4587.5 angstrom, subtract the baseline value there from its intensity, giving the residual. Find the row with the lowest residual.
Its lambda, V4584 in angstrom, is 4581.68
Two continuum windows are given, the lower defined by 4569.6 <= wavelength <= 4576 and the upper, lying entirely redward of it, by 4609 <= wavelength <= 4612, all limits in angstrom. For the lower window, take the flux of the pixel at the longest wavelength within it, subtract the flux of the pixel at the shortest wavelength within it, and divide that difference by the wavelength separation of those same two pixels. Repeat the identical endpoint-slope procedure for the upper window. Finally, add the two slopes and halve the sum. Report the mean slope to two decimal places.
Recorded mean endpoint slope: -0.39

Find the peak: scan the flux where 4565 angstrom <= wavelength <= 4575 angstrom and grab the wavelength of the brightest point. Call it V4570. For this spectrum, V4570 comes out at 4570.09 angstrom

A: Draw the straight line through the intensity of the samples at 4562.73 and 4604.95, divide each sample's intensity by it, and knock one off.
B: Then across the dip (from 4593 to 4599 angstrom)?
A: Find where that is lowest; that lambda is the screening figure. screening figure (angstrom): 4596.47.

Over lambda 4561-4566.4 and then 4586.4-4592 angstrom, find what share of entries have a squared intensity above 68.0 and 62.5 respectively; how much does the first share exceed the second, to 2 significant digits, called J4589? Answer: -0.20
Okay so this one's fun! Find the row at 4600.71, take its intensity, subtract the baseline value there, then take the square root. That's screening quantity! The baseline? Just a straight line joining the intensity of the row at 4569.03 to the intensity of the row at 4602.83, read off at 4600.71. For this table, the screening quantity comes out 0.500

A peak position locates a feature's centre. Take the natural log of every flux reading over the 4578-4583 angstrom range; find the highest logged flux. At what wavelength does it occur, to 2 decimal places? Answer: 4578.51 angstrom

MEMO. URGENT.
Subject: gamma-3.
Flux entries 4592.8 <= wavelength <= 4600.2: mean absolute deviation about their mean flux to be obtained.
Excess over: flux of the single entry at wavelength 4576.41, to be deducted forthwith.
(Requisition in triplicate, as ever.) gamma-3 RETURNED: -8.4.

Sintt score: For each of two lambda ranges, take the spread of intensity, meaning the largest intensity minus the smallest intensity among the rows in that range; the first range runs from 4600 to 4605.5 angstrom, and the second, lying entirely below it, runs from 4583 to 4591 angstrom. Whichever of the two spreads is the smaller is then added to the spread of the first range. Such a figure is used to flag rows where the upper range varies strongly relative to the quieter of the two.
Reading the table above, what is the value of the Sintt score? 1.88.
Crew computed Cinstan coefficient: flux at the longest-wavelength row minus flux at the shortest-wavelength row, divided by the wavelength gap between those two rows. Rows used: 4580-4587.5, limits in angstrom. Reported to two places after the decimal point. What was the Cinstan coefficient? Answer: 0.12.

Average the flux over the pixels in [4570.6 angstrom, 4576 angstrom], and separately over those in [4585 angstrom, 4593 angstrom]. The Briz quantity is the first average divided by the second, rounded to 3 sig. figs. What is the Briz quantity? 1.03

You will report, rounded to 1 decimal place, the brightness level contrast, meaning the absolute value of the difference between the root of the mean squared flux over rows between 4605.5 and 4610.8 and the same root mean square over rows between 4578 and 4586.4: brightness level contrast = 0.7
